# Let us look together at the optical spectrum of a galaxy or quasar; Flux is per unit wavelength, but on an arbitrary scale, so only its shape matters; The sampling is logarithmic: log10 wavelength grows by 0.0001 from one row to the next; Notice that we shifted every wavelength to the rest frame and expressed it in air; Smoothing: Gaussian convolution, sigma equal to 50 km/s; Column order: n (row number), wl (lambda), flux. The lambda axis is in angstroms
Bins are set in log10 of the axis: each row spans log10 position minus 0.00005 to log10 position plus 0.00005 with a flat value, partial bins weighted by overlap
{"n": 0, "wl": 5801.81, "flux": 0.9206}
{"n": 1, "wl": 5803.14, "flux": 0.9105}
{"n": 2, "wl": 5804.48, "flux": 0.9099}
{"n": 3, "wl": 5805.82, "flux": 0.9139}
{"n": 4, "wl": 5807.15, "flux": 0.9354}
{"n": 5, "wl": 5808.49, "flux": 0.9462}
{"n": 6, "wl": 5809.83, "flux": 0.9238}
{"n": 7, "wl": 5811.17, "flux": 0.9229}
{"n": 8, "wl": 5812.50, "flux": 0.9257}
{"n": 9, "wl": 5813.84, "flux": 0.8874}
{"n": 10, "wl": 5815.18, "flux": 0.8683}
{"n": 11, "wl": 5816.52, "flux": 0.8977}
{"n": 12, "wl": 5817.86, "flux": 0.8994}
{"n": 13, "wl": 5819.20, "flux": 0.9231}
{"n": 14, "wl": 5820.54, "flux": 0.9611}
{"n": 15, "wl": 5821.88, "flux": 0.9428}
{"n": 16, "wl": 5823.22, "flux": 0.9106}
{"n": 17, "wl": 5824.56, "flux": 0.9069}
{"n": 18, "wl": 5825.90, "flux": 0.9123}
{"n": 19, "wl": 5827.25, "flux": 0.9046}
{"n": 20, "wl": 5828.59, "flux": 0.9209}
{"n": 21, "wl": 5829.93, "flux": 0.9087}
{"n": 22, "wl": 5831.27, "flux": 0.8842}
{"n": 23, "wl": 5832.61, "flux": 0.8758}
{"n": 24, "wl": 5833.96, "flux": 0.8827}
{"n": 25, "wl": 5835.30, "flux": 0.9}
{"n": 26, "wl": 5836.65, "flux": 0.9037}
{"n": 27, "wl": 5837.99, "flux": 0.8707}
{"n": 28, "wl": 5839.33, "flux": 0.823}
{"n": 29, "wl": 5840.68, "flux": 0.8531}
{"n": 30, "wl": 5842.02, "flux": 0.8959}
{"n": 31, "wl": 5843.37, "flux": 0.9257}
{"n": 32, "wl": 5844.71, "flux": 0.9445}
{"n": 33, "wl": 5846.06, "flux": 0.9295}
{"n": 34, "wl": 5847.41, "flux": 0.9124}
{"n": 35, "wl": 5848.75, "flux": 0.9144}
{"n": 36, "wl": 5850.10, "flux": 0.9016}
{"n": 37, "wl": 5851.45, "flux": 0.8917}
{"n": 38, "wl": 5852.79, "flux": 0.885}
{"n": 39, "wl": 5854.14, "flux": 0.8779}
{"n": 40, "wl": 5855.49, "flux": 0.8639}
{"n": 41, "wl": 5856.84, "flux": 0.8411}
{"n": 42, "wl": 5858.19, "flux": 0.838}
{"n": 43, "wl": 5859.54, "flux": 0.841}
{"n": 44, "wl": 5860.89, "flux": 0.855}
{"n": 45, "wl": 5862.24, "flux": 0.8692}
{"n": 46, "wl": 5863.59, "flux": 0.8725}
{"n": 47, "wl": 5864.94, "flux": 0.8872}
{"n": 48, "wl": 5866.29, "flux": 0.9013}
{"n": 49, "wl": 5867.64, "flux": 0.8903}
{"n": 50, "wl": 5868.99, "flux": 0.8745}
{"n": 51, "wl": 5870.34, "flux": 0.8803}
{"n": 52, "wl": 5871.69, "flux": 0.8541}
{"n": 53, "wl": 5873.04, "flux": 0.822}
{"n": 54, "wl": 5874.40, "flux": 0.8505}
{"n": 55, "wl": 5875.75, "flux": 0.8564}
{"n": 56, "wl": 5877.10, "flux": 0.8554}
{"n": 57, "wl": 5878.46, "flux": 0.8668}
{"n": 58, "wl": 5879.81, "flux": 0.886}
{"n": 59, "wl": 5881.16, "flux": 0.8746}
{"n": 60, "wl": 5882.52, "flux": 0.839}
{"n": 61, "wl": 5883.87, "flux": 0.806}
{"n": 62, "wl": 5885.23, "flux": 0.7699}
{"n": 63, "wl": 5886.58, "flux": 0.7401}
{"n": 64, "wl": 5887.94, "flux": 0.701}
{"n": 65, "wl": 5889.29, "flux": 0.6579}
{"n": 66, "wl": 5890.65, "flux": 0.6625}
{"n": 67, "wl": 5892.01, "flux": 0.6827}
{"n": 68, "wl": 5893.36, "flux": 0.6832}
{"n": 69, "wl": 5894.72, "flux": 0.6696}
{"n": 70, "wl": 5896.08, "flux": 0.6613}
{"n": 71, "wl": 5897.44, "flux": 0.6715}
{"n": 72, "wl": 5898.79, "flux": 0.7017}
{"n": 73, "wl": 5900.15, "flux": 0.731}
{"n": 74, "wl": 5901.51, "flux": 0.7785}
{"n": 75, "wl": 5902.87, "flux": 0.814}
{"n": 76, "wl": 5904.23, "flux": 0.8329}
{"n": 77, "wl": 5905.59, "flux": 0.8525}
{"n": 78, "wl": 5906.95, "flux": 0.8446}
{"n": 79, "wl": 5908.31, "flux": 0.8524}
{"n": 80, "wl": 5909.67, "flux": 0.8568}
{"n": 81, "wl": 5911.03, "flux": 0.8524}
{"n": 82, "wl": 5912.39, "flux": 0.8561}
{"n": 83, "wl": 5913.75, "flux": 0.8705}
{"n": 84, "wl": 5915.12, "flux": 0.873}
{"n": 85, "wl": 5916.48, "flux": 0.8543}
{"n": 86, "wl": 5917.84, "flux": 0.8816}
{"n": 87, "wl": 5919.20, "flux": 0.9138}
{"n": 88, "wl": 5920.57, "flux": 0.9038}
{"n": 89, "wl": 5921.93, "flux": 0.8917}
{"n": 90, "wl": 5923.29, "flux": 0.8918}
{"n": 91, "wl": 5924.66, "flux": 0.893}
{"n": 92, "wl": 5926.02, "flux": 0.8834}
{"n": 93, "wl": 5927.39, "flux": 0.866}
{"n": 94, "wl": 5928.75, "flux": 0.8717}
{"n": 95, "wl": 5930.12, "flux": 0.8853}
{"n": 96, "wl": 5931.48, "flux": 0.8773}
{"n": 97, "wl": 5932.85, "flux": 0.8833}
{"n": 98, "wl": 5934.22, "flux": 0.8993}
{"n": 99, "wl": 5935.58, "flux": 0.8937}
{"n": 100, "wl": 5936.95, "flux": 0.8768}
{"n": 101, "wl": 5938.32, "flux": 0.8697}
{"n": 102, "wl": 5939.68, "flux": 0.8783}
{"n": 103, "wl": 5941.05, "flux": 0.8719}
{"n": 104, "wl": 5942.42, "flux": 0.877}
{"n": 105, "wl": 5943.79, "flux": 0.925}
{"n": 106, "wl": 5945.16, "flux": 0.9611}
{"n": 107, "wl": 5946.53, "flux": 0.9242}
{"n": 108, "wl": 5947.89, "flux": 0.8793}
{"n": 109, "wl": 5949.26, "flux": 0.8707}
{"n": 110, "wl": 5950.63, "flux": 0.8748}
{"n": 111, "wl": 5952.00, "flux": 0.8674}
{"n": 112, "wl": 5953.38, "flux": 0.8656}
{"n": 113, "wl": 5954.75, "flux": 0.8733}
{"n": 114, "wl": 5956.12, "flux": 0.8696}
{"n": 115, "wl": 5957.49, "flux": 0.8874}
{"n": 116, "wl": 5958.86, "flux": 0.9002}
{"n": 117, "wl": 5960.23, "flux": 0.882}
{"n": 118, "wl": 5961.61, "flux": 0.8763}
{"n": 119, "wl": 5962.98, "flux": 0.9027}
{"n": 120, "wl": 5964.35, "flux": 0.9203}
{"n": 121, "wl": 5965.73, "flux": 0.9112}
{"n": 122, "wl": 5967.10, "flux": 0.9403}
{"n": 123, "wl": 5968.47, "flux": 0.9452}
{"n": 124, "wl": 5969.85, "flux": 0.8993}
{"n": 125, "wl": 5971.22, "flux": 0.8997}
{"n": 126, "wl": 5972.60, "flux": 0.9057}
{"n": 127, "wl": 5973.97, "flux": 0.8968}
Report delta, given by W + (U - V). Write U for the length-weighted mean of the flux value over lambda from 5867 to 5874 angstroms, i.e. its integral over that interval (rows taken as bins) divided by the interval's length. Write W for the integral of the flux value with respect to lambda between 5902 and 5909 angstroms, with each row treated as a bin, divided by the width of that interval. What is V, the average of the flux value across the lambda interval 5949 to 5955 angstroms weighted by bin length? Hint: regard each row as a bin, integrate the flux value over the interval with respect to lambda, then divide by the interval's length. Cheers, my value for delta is 0.83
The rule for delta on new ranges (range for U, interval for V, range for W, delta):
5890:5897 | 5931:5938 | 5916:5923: 0.68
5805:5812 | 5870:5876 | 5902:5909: 0.92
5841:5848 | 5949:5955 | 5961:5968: 0.96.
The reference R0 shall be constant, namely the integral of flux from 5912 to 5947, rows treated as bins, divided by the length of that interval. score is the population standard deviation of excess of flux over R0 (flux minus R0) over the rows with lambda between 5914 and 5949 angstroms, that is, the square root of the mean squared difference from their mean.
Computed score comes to 0.022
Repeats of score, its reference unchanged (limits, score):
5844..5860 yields 0.034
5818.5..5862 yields 0.033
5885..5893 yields 0.041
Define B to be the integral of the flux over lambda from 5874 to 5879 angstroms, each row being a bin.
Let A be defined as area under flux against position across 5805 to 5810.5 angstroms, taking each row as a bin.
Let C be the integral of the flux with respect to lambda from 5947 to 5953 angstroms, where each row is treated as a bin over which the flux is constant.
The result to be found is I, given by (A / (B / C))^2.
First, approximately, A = 5.1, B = 4.3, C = 5.25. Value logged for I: 39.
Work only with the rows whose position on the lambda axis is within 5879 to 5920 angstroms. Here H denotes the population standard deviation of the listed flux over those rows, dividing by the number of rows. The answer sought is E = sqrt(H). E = 0.29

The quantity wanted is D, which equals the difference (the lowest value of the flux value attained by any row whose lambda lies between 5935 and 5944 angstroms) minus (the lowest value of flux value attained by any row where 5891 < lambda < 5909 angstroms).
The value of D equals 0.21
